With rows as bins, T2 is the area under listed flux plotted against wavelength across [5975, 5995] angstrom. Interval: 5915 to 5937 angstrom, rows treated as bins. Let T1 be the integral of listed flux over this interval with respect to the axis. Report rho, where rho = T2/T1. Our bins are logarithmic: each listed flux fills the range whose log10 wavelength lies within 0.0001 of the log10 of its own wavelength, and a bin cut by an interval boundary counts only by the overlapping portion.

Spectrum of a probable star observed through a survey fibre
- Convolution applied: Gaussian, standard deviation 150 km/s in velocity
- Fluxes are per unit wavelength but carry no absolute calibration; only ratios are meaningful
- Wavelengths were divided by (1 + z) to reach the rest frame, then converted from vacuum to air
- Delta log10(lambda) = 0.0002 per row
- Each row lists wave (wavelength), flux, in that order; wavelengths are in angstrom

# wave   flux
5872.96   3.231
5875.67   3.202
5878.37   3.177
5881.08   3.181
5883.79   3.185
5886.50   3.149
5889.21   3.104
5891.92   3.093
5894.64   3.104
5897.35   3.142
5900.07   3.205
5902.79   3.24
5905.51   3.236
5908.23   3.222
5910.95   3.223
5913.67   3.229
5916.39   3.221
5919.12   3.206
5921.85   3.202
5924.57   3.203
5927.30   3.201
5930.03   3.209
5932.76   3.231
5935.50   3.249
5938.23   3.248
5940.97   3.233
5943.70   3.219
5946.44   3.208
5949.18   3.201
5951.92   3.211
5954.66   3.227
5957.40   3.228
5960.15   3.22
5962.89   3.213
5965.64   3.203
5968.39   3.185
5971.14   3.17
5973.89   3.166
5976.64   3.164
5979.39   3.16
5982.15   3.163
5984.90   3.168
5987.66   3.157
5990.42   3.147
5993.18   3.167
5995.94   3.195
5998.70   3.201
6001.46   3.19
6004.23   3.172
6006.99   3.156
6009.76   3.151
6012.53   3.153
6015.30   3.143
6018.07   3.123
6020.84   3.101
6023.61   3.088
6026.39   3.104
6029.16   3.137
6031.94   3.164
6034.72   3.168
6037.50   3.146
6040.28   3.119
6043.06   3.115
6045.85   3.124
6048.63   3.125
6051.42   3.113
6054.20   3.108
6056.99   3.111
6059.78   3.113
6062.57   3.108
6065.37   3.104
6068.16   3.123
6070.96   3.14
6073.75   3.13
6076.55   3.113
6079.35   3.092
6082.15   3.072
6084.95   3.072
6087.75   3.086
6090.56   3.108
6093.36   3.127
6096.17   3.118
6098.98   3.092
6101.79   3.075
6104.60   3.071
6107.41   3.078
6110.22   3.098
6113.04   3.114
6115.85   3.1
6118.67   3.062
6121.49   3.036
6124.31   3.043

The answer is 0.9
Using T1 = 71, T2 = 63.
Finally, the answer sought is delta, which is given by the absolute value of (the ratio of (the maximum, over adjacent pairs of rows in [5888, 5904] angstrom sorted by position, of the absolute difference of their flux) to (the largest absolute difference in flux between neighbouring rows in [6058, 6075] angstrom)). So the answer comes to 3.3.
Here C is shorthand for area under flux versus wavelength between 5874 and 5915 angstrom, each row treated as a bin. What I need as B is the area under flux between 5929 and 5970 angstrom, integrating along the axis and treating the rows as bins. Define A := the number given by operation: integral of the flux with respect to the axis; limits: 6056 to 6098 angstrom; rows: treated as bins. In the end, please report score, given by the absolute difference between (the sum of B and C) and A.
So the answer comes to 131.8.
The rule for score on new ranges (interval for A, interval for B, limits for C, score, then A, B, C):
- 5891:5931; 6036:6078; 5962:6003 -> 133.4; 128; 131.0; 130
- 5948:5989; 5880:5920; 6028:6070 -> 127.8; 131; 127.3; 131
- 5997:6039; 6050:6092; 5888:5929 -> 129.1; 132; 130.5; 131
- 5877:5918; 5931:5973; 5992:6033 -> 133.8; 130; 135.0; 129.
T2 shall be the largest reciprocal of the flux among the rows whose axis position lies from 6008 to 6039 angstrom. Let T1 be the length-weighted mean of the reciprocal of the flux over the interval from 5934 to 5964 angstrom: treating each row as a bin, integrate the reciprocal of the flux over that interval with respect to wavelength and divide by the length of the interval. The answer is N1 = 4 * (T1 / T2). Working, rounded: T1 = 0.310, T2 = 0.324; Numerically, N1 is 3.83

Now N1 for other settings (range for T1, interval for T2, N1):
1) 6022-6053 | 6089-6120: 3.92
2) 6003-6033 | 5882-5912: 3.95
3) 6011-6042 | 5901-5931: 4.09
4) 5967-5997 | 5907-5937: 4.04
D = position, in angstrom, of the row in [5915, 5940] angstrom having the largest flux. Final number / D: 5935.50 angstrom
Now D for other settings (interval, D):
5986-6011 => 5998.70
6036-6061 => 6037.50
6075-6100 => 6093.36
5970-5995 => 5971.14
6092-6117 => 6093.36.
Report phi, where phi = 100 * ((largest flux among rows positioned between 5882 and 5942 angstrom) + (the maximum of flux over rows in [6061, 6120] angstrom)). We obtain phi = 639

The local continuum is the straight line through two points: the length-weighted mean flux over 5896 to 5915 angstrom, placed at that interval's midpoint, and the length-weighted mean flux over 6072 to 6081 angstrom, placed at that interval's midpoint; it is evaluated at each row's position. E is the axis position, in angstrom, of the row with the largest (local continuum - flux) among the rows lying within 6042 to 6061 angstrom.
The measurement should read 6054.20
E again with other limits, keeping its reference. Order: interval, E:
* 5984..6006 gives 5990.42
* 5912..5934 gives 5921.85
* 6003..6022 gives 6020.84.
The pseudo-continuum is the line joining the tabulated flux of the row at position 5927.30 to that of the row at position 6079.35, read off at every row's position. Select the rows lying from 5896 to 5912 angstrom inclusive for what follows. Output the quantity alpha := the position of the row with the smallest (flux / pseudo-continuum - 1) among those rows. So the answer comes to 5897.35 angstrom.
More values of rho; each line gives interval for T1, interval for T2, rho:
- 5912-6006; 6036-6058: 0.2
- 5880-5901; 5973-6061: 4.2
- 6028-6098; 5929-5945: 0.2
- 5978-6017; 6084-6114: 0.8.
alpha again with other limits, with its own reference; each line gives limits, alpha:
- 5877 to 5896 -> 5891.92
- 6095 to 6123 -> 6121.49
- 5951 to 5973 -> 5971.14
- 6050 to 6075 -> 6054.20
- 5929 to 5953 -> 5930.03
